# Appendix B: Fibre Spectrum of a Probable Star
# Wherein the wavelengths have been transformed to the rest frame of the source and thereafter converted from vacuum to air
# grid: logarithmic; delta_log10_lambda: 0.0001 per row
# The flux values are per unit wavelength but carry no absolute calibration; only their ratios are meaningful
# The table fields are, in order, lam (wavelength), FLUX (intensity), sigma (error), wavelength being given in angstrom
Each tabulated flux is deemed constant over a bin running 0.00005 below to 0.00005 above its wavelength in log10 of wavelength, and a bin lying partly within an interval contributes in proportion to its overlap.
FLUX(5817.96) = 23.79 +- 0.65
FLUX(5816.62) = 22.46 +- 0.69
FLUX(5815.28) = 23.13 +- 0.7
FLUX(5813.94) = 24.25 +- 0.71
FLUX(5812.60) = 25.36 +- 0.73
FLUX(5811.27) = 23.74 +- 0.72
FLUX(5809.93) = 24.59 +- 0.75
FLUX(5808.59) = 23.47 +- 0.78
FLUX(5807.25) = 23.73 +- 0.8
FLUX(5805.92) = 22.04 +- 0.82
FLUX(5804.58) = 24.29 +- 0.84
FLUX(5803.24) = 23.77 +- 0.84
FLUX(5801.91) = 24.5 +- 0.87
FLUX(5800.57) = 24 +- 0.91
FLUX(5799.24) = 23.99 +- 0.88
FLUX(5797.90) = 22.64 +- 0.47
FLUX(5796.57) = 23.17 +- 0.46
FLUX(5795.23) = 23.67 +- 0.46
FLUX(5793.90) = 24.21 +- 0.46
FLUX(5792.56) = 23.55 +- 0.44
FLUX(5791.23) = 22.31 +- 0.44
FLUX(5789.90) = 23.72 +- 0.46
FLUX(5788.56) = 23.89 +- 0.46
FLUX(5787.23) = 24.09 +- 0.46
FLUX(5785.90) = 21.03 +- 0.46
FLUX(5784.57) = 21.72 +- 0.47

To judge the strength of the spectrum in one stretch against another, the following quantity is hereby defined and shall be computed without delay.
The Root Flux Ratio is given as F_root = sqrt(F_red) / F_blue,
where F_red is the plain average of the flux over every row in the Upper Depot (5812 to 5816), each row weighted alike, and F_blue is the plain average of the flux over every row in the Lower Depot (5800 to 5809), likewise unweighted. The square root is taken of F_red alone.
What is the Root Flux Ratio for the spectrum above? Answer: 0.208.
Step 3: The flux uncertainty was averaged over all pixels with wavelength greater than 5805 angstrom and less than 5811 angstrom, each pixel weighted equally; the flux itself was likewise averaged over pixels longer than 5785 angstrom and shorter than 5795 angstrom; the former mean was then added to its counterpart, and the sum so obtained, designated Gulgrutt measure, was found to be 24.04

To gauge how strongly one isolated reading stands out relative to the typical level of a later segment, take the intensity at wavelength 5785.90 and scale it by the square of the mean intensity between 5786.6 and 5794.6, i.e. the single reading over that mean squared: 0.0377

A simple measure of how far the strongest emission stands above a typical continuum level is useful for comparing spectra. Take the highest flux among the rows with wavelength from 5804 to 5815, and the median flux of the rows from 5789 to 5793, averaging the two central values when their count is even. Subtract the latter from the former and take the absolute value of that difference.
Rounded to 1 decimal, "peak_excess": 1.8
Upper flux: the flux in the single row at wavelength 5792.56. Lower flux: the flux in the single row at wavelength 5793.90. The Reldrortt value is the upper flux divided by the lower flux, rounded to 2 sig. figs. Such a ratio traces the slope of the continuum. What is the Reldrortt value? 0.97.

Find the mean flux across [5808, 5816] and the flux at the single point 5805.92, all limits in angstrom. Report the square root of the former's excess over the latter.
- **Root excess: 1.43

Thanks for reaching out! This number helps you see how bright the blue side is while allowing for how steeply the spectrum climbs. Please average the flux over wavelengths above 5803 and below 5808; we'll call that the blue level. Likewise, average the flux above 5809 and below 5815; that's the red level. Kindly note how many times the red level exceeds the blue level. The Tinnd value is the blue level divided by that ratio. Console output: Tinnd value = 22.5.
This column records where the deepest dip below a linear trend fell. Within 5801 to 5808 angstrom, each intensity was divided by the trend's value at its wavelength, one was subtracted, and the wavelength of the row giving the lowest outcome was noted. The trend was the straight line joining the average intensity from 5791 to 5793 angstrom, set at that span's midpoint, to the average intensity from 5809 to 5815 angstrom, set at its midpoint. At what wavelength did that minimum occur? 5805.92 angstrom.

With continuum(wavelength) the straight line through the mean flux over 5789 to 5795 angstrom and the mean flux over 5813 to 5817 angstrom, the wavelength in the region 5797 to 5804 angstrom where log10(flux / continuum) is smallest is 5797.90 angstrom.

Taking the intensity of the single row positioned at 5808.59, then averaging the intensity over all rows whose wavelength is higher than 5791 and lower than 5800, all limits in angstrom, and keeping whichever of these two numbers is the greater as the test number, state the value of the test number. 23.5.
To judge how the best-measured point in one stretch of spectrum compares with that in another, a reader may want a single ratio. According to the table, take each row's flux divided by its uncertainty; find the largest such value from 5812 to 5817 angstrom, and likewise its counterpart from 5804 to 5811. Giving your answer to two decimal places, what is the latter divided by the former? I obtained 0.94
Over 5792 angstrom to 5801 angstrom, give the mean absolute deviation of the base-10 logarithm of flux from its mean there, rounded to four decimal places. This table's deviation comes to 0.0077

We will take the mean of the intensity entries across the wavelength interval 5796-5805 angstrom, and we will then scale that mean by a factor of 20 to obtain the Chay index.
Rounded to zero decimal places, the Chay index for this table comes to 475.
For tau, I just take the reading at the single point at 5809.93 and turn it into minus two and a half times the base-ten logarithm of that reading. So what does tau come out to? -3.48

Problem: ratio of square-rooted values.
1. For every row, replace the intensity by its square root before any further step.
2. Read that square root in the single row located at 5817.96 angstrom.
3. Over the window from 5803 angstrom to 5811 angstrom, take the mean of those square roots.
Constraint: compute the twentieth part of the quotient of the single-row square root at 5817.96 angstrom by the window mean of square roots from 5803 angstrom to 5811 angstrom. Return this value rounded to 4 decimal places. 0.0502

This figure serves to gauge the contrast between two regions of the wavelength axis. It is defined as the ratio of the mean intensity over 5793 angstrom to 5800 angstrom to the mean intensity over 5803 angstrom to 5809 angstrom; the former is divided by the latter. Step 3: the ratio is 1.00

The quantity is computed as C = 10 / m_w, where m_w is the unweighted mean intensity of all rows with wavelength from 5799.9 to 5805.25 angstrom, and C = 0.414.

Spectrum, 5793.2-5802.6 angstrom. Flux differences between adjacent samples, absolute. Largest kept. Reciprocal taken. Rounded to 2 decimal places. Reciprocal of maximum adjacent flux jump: 0.74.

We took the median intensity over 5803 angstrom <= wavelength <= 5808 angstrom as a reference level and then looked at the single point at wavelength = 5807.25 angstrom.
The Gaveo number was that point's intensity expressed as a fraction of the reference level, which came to 1.00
